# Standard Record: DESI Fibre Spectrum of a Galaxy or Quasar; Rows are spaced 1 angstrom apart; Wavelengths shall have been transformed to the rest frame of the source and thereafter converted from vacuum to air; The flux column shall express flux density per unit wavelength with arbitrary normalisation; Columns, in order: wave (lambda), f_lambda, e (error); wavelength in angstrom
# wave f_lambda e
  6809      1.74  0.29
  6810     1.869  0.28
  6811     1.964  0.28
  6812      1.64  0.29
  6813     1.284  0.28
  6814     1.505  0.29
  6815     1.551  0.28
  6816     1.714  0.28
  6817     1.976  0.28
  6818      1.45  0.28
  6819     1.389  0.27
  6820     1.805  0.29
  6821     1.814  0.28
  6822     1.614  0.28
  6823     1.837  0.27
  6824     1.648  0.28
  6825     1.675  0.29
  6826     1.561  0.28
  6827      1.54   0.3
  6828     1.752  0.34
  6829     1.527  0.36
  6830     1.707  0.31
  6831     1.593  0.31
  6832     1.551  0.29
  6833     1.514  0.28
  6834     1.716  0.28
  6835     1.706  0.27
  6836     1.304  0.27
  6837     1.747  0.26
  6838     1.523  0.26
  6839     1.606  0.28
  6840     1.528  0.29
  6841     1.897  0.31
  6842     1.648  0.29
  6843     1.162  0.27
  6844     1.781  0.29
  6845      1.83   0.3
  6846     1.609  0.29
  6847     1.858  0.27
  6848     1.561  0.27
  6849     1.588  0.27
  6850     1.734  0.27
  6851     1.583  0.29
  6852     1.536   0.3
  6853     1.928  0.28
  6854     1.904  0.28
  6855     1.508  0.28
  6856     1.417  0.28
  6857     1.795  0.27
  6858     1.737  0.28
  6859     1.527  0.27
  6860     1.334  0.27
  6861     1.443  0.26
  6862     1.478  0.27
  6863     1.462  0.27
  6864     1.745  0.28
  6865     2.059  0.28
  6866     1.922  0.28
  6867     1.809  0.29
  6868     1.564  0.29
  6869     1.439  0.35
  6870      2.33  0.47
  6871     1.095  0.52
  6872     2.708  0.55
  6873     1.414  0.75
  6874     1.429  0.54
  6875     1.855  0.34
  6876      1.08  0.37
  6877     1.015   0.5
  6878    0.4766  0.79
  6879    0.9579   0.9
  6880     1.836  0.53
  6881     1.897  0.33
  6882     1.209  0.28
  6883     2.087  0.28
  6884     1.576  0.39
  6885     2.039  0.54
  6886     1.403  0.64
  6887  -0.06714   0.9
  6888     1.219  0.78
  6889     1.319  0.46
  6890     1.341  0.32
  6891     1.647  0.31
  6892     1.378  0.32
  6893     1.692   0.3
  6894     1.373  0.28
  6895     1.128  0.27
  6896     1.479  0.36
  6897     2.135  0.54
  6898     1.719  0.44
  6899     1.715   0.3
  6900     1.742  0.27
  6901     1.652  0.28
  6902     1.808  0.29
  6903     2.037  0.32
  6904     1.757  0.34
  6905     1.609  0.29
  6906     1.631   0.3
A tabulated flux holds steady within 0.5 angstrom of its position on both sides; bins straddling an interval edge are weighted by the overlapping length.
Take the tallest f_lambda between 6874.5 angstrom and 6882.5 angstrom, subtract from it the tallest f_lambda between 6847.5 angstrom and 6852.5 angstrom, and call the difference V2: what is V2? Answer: 0.16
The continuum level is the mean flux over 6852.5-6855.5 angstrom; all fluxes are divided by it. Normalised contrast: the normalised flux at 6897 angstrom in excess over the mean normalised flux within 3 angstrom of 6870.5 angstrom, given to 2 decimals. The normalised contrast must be 0.21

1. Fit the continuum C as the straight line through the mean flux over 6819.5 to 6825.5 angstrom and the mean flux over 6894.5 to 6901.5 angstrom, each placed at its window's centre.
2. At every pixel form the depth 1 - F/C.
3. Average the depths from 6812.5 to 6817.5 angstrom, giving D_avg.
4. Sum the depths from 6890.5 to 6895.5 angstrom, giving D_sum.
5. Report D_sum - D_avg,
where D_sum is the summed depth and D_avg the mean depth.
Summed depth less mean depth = 0.6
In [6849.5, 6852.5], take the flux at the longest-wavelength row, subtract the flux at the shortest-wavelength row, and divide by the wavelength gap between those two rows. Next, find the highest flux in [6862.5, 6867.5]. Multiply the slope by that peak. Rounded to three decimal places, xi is -0.204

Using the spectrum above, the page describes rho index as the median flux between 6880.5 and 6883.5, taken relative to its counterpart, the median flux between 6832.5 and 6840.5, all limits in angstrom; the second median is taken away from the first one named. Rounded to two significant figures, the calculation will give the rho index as 0.33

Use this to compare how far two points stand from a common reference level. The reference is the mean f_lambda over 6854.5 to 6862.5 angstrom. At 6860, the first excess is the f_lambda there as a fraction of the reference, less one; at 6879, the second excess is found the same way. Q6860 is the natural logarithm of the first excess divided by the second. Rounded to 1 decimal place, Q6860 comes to -1.1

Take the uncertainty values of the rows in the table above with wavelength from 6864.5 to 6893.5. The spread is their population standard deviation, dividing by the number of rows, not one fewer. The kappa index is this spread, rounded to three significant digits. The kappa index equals 0.193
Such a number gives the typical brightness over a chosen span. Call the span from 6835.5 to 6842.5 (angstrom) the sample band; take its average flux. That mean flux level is 1.61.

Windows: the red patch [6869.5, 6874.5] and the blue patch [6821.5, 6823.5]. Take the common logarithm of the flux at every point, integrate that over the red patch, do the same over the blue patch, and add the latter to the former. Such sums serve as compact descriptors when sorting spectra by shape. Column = 1.6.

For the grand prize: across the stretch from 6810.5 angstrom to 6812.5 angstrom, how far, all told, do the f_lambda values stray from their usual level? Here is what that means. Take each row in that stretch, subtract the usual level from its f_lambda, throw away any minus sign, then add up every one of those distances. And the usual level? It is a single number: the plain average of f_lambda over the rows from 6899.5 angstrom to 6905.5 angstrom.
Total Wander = 0.32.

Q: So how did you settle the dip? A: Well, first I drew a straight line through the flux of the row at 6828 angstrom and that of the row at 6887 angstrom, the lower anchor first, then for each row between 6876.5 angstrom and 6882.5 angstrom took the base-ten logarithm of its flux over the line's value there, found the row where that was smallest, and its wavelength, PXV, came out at 6878 angstrom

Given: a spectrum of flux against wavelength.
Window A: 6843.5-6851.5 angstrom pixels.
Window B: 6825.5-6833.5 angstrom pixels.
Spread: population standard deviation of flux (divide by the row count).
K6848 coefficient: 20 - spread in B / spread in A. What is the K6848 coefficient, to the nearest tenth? 19.3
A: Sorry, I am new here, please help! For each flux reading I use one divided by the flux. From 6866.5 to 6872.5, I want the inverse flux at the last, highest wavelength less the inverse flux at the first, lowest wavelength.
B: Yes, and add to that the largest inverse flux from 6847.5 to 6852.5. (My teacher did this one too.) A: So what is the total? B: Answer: 0.47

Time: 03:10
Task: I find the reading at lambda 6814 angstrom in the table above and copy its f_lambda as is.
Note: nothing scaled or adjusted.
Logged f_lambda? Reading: 1.505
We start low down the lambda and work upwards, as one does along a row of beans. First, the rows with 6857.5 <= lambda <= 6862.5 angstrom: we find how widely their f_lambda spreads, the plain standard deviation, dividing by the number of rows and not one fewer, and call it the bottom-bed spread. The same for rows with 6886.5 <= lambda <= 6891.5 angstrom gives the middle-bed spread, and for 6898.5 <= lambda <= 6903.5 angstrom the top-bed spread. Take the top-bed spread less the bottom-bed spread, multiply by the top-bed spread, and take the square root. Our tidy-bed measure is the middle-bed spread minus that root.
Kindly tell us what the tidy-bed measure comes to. 0.593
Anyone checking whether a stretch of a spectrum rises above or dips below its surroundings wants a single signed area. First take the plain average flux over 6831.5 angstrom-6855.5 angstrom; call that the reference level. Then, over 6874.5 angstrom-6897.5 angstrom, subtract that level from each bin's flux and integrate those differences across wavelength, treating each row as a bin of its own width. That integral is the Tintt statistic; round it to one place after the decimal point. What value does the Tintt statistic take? -5.6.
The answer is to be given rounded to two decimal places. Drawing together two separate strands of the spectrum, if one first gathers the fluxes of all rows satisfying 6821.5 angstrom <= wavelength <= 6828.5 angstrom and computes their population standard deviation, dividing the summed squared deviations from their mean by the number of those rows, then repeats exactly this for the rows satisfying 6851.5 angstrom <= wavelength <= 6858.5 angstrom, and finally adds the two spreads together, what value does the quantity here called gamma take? 0.29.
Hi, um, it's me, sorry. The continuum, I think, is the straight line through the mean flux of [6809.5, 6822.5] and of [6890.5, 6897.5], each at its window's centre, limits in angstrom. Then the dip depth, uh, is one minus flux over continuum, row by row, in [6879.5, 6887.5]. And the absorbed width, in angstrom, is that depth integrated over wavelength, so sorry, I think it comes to 0.3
